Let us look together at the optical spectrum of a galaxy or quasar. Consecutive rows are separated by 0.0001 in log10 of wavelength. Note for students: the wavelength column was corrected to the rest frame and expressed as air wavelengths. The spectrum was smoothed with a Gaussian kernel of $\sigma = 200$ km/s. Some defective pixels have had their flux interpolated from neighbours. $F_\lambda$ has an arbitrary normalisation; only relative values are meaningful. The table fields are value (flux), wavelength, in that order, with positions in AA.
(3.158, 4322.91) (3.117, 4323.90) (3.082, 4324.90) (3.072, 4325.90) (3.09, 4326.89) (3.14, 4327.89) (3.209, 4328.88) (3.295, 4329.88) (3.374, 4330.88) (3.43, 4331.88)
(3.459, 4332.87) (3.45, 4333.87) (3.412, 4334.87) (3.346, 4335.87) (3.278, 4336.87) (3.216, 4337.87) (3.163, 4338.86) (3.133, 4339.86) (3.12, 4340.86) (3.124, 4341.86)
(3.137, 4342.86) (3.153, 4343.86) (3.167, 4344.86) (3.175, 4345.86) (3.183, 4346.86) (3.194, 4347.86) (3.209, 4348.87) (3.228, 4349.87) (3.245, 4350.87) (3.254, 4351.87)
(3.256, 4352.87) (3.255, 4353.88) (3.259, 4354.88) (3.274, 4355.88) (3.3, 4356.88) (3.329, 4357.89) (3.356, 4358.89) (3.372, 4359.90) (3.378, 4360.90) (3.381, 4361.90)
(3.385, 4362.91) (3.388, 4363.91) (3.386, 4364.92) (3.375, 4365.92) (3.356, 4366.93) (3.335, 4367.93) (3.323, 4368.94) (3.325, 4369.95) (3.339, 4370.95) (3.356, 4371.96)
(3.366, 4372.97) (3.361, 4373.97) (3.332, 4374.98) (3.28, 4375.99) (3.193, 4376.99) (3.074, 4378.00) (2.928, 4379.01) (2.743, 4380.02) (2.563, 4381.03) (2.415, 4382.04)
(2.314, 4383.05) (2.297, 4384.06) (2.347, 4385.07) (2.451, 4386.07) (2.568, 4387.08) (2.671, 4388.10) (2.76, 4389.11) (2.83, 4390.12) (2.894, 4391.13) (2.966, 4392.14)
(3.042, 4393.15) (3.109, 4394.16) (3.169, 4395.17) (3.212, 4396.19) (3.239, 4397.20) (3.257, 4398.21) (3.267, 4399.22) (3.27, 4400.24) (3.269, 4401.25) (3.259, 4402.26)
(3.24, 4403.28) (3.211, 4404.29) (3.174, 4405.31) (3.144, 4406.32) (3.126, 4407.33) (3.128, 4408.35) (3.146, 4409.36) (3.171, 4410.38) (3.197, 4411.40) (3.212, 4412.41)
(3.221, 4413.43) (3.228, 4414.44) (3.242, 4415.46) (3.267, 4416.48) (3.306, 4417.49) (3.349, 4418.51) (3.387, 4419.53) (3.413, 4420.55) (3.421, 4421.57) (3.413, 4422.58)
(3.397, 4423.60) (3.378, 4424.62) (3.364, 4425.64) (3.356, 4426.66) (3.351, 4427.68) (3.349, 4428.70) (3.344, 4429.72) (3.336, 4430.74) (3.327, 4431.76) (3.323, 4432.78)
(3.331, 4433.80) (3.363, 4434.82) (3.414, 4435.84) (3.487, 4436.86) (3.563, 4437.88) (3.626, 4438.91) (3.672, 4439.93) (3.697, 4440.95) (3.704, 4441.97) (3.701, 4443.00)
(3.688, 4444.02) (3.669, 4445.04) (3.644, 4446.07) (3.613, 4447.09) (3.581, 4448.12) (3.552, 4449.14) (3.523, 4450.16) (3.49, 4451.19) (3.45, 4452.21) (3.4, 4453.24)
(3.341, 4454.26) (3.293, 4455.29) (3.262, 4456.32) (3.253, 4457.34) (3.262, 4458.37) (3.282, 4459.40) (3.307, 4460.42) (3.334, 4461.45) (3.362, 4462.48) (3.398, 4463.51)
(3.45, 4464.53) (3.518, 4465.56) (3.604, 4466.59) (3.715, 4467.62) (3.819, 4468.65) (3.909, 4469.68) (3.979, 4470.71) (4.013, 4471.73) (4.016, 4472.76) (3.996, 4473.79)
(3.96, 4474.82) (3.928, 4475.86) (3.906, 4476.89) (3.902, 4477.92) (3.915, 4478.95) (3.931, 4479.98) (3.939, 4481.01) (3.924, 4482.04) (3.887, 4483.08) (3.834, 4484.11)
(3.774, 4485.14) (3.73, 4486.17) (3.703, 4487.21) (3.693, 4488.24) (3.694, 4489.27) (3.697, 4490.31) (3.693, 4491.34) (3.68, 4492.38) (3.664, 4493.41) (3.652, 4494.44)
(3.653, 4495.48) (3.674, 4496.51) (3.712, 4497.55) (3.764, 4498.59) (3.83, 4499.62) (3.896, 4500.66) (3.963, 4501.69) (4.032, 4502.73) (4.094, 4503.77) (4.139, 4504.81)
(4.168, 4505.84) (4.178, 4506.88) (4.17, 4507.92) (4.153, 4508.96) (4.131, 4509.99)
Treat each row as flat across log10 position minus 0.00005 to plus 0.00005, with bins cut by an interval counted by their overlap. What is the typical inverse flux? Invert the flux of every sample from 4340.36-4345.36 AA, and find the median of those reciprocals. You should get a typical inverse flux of 0.319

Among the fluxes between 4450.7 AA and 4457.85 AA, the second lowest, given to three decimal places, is 3.262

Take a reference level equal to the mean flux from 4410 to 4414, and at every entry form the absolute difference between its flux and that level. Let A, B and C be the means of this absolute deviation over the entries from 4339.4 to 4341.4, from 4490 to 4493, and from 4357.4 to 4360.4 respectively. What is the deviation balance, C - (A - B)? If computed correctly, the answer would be 0.6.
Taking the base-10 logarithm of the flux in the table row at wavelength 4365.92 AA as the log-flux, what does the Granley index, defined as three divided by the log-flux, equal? 5.7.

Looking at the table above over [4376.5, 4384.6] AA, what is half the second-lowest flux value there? 1.16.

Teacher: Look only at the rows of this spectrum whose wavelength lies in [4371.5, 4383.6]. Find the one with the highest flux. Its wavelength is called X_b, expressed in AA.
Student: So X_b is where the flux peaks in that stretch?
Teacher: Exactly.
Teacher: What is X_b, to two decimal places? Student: 4372.97 AA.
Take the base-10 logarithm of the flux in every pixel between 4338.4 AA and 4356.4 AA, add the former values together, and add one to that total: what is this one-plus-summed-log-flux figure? 10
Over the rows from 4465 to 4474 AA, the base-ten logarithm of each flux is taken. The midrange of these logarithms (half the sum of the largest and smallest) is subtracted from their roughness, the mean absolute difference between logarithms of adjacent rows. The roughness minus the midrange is -0.57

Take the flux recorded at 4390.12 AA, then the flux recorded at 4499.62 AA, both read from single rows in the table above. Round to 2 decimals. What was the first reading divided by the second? 0.74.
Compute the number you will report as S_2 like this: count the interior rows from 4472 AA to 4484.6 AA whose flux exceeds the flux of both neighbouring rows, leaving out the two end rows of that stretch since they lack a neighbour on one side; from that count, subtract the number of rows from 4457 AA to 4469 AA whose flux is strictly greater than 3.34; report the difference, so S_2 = -6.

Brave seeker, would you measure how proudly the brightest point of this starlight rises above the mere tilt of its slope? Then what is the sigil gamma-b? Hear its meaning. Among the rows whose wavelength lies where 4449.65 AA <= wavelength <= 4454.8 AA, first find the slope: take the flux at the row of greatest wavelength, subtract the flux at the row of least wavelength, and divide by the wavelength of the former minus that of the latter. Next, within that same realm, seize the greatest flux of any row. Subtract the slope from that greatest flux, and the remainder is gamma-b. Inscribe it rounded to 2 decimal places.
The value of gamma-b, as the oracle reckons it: 3.57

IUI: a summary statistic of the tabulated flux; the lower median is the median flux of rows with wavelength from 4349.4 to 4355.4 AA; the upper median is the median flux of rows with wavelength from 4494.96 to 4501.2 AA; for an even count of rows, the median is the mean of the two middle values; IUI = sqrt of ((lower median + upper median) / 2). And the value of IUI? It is 1.87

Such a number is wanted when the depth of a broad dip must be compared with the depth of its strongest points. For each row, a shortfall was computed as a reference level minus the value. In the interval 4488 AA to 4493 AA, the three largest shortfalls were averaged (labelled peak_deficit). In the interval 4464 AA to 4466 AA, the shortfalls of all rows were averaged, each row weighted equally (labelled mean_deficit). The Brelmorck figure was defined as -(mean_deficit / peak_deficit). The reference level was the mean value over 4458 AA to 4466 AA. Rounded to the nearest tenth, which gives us -0.4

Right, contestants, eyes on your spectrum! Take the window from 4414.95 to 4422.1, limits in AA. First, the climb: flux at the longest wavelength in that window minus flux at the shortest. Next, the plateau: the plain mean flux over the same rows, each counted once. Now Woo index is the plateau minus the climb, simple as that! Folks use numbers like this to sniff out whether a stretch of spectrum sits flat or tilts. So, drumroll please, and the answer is 3.2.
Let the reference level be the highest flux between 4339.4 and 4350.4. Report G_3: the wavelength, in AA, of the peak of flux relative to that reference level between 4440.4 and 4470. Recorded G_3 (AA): 4469.68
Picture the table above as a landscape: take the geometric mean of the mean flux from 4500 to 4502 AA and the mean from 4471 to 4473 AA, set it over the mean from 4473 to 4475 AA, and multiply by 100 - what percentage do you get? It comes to 100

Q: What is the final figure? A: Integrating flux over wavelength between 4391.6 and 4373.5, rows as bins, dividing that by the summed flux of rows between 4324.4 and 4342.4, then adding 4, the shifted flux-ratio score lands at 4.86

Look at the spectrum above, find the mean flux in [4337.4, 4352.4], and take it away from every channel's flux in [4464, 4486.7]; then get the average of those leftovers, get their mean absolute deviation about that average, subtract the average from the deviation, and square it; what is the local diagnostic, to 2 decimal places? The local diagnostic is 0.30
